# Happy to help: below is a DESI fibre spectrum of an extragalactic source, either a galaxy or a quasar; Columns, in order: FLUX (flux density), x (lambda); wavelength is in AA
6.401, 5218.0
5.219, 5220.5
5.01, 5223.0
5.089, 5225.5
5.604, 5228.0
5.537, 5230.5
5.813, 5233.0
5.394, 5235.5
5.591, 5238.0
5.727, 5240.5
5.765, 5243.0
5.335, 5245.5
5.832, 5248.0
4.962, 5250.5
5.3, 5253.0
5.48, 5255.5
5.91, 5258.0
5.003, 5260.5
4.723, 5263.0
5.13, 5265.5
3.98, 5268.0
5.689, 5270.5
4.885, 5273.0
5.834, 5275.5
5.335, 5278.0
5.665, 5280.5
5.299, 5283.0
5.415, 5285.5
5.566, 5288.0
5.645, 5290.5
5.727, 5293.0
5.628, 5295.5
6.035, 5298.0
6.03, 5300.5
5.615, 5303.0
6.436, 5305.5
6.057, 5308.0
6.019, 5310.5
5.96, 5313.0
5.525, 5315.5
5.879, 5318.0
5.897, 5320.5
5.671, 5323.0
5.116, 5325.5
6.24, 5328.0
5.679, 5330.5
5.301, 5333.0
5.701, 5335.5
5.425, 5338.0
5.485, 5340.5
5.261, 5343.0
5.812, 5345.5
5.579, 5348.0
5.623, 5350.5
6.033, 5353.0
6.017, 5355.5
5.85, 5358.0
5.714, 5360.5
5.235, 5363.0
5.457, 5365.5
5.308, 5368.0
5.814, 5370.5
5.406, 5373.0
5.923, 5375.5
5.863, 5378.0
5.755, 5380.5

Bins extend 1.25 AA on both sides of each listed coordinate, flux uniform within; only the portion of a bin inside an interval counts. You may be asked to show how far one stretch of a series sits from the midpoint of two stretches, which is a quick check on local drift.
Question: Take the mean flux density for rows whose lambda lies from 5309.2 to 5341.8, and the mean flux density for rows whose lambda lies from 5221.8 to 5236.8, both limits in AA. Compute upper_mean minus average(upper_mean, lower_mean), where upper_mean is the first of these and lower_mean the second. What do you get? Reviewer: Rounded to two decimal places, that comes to 0.14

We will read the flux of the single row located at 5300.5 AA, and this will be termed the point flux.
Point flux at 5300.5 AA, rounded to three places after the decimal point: 6.030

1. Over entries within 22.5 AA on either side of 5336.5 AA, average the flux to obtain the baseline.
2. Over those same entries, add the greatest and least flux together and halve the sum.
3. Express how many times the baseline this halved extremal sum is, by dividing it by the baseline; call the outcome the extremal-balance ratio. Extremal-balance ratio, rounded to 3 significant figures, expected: 1.00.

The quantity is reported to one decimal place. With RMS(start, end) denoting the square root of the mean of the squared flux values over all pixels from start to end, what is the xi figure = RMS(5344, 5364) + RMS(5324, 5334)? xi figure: 11.3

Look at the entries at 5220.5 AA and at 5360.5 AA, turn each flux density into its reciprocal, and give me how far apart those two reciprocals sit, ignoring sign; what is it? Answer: 0.017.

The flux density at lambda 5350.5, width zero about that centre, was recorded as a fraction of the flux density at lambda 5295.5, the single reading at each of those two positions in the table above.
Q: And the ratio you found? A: 1.00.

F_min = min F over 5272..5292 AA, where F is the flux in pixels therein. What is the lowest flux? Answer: 4.885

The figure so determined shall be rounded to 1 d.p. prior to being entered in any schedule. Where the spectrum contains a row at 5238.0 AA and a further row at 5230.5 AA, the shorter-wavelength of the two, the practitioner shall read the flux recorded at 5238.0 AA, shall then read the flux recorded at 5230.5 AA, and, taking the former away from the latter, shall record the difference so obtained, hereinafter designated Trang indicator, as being -0.1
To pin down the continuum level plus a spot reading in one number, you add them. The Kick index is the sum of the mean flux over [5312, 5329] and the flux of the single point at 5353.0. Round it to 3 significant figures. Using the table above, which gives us 11.8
